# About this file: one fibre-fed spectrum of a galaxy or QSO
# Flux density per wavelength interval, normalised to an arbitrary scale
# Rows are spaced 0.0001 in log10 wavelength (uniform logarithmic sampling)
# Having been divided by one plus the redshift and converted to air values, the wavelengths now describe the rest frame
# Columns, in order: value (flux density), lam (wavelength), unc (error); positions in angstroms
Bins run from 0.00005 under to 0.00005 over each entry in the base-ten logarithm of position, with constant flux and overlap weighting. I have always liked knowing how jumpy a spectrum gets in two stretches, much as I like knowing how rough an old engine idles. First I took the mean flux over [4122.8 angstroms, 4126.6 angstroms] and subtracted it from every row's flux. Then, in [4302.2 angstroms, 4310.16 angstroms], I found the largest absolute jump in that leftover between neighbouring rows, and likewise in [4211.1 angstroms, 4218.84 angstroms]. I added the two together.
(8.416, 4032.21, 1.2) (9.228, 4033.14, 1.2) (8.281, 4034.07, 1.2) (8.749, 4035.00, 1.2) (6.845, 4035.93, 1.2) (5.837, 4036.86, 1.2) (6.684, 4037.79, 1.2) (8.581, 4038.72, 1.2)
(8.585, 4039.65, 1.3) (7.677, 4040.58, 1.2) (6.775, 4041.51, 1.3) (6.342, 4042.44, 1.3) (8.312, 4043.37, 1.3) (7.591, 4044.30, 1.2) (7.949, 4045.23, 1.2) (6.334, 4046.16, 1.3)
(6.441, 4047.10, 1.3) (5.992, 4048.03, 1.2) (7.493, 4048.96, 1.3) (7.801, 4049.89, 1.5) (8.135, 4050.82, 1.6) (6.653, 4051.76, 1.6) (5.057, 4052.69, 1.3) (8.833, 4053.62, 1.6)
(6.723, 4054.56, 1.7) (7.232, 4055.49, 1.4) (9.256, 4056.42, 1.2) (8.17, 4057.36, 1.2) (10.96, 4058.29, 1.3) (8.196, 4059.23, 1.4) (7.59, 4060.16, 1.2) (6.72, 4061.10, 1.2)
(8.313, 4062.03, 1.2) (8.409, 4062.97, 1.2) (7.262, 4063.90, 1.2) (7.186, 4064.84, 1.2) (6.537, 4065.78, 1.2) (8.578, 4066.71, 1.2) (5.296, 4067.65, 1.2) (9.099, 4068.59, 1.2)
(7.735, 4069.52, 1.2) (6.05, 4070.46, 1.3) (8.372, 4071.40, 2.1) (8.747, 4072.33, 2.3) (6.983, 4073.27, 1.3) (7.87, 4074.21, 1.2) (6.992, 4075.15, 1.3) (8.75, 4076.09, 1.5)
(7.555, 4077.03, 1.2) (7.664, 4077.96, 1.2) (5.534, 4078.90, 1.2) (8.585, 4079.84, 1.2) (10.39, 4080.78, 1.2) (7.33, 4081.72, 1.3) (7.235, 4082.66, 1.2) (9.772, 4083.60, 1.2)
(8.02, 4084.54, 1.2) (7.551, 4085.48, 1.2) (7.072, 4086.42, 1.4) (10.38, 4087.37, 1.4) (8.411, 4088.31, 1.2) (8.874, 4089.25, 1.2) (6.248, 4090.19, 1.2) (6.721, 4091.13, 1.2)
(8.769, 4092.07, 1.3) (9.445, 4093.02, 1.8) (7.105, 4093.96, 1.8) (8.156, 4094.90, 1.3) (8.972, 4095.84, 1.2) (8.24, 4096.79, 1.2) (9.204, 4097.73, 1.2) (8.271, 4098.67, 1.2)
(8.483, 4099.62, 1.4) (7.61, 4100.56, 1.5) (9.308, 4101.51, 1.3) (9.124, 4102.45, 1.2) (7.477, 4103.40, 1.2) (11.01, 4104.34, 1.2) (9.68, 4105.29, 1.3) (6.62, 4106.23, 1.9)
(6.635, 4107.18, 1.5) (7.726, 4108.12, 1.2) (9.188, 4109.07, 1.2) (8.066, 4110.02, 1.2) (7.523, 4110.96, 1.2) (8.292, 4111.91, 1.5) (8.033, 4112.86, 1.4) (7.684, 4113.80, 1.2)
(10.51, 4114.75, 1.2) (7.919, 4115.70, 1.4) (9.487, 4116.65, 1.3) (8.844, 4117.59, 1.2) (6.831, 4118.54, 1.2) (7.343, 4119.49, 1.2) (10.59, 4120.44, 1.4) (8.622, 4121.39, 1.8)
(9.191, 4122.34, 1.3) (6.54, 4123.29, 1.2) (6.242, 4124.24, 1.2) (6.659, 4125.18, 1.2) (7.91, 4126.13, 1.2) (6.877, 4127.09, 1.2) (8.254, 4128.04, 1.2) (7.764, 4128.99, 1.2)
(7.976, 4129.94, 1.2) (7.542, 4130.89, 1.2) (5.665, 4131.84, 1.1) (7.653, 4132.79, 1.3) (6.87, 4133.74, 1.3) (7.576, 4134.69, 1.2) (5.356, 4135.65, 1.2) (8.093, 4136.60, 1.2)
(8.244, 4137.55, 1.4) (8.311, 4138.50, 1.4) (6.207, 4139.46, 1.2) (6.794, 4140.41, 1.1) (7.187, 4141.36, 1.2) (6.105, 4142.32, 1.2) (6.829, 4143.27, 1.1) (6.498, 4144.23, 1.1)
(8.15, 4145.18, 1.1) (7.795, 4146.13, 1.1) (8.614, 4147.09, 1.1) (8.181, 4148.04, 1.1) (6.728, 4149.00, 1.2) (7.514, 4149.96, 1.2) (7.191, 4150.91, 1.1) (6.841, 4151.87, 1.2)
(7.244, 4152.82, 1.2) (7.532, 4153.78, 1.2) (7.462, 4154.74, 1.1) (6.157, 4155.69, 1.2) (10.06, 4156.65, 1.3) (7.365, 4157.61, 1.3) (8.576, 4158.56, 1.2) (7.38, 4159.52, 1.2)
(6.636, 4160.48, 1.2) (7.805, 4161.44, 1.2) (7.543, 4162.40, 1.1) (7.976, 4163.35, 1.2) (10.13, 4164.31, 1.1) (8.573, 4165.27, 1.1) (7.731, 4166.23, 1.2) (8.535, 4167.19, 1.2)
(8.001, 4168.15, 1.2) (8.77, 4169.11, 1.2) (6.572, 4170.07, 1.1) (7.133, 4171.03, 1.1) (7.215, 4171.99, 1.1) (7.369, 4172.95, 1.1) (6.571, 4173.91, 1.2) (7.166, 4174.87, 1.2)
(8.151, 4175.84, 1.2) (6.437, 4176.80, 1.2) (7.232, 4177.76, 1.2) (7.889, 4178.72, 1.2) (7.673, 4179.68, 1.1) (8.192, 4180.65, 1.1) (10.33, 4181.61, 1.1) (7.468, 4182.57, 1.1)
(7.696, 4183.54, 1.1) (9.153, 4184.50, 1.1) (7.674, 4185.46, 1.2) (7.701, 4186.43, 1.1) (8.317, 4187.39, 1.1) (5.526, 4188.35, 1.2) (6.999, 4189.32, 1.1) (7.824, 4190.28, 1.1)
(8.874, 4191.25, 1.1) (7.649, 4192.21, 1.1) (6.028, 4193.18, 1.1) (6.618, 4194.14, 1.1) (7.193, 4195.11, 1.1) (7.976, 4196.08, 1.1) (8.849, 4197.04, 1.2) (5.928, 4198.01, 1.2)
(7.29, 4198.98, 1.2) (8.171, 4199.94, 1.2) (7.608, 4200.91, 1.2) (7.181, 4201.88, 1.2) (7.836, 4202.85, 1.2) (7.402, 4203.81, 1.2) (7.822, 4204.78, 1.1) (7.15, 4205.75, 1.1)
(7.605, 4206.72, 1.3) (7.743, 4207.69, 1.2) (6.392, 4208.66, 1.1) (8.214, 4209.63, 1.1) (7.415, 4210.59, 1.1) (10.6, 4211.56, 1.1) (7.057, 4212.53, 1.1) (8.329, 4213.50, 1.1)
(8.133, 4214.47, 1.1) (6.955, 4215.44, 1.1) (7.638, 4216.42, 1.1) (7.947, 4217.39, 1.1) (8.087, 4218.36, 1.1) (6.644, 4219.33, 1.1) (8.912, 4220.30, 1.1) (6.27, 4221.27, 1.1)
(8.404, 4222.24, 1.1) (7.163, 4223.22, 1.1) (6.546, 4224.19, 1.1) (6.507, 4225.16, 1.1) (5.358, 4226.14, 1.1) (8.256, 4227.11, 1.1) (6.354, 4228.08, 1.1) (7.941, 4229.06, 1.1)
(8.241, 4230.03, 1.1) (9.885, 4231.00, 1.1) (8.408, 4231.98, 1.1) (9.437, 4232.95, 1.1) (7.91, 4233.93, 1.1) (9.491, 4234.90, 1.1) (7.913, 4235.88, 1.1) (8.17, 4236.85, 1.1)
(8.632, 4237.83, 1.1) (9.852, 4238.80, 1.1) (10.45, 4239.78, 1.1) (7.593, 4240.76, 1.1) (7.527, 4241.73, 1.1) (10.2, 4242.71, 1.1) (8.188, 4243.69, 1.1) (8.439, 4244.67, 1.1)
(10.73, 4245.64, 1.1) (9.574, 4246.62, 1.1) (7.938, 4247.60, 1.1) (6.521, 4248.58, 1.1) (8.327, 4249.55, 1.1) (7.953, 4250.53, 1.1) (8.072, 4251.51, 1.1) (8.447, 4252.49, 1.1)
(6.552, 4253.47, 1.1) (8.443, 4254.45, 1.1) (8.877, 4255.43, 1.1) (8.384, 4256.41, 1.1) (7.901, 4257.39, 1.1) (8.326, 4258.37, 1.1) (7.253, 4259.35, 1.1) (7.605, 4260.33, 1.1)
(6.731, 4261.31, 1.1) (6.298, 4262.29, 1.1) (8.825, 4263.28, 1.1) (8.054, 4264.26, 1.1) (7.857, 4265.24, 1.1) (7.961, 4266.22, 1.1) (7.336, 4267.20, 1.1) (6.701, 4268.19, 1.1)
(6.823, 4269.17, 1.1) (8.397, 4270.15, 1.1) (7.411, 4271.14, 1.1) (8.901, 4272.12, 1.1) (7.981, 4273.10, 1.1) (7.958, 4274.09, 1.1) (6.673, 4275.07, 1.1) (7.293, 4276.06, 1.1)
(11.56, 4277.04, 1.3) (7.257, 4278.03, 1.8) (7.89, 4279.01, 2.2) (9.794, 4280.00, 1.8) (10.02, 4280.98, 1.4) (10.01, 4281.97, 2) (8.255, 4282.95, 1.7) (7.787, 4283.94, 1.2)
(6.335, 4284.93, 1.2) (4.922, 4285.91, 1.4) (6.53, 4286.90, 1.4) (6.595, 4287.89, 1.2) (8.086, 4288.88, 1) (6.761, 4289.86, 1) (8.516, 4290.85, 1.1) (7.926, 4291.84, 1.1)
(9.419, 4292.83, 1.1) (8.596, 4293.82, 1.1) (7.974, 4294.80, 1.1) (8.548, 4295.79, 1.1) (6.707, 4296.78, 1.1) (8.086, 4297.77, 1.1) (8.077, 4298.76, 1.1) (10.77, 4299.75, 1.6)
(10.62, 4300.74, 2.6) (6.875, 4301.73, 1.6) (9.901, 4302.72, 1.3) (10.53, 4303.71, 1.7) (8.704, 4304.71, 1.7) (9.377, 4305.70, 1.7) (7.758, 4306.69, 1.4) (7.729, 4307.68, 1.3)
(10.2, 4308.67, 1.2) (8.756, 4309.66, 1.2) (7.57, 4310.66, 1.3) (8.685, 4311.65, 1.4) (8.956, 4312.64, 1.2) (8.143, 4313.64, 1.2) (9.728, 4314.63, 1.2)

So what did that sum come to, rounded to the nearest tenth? 6.0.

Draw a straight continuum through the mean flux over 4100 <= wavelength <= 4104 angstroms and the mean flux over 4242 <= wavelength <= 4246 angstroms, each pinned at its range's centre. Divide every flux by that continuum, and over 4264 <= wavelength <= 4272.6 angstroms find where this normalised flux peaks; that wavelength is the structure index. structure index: 4272.12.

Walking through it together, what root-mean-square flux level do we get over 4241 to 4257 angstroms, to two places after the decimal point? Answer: 8.45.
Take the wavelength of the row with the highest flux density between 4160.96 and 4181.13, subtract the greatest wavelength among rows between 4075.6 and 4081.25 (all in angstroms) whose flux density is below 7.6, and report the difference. 85.4 angstroms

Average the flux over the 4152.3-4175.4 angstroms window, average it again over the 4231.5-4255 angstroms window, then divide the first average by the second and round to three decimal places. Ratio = 0.906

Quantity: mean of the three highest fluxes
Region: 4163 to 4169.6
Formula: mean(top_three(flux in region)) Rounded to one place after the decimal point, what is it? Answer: 9.2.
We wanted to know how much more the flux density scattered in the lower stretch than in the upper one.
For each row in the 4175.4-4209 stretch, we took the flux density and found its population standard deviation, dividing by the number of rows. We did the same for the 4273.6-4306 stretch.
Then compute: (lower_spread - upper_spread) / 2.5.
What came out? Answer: -0.23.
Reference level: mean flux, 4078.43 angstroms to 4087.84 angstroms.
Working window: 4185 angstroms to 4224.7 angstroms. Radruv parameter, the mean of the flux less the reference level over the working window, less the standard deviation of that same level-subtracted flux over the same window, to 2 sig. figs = -1.6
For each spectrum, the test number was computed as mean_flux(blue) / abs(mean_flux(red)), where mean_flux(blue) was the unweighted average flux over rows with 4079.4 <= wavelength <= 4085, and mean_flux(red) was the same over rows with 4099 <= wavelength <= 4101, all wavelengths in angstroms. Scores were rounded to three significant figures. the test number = 1.06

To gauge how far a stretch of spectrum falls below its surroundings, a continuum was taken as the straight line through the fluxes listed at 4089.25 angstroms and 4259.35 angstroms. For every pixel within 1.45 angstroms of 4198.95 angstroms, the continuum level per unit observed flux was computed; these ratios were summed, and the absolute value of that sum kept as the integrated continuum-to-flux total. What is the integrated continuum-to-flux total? 3.4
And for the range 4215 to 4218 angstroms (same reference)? 3.1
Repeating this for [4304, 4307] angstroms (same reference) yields 2.4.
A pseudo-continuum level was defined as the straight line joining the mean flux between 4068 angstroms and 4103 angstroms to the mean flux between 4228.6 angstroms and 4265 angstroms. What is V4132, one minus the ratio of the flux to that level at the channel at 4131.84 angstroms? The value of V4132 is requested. 0.31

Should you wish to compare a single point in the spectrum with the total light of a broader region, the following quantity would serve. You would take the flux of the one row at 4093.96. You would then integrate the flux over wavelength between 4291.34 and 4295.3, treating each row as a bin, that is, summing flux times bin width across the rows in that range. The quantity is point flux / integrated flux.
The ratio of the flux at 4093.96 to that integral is 0.21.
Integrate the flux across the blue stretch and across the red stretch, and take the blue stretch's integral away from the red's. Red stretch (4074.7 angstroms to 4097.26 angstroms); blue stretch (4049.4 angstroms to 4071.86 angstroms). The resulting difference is 10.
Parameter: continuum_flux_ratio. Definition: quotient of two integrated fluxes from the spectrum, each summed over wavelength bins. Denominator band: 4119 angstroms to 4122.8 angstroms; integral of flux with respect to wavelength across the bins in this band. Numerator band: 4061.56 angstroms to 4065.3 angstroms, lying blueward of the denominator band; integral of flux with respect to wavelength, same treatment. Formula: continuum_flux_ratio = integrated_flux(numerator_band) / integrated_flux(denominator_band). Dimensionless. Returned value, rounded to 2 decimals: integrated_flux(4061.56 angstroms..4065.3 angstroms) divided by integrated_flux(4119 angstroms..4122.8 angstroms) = 0.86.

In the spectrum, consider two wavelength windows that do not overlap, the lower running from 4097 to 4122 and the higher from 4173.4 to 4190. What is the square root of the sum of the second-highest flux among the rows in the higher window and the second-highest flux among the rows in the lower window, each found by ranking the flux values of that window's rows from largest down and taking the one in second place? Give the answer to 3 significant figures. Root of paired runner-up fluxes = 4.44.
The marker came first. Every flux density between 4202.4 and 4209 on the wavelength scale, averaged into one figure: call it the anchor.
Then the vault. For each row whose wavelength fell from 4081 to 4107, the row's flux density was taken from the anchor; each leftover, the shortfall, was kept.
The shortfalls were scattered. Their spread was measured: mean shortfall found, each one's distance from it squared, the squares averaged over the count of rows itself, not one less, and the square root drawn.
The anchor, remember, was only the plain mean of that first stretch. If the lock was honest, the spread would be 1.17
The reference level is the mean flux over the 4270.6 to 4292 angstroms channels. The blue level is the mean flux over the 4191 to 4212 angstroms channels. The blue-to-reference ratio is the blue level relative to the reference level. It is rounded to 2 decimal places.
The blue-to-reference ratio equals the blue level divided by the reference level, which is 0.96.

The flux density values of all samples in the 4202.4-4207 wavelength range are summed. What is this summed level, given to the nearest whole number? 38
